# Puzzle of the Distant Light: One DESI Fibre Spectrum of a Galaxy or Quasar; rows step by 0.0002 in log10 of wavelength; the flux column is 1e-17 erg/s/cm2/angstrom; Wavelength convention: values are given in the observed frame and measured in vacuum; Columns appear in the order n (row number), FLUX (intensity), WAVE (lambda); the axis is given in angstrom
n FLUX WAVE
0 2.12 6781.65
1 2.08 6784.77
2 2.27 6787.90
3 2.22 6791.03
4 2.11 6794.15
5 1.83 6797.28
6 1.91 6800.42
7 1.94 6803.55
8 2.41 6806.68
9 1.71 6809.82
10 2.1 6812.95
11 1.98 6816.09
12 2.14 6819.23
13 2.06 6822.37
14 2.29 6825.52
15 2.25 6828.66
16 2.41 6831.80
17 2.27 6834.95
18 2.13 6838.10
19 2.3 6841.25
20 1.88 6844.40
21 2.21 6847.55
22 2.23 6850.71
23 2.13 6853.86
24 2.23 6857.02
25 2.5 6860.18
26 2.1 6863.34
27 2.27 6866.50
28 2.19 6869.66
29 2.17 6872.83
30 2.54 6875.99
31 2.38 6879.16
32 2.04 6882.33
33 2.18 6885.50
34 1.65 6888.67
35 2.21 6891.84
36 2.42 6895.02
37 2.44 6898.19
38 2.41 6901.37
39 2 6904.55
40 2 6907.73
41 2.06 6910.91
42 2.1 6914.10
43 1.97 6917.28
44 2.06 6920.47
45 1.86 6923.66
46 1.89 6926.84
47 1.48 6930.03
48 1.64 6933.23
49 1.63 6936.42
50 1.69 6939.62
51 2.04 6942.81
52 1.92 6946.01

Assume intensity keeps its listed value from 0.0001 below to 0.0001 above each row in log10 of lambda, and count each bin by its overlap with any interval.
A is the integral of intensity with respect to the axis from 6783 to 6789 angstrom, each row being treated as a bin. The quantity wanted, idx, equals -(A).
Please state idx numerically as -13.0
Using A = 13.0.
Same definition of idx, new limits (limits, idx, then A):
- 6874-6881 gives -17.0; 17.0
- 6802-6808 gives -13.0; 13.0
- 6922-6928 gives -11.3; 11.3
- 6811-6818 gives -14.2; 14.2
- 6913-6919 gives -12.2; 12.2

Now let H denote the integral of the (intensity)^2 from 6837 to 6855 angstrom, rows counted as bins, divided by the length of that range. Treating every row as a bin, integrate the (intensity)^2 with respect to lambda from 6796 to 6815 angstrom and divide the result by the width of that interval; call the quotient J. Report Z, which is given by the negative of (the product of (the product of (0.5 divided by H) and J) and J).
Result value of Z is -1.7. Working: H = 4.63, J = 4.0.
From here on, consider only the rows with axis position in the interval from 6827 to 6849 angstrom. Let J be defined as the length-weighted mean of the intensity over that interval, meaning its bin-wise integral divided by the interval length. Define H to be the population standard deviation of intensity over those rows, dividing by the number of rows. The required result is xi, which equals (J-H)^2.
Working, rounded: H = 0.155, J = 2.21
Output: 4.2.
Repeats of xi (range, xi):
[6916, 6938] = 2.5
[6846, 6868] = 4.5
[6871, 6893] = 3.6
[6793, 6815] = 3.2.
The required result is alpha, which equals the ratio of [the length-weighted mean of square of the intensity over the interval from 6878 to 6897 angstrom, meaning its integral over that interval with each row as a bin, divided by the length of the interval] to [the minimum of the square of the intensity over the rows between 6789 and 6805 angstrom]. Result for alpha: 1.40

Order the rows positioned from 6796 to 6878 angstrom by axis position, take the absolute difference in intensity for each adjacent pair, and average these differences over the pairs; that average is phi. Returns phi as 0.208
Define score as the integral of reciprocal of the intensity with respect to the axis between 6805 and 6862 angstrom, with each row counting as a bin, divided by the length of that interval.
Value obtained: 0.463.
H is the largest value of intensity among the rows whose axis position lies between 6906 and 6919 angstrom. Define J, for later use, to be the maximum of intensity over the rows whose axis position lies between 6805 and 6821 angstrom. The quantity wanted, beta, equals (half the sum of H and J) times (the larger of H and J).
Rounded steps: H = 2.1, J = 2.41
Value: 5.4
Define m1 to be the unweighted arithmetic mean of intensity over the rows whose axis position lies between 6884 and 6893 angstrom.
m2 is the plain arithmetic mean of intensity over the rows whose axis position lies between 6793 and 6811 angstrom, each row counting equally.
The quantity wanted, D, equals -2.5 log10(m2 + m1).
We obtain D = -1.50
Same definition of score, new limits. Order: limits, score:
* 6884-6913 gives 0.471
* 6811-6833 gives 0.465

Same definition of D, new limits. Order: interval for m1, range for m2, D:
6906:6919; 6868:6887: -1.58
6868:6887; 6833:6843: -1.63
